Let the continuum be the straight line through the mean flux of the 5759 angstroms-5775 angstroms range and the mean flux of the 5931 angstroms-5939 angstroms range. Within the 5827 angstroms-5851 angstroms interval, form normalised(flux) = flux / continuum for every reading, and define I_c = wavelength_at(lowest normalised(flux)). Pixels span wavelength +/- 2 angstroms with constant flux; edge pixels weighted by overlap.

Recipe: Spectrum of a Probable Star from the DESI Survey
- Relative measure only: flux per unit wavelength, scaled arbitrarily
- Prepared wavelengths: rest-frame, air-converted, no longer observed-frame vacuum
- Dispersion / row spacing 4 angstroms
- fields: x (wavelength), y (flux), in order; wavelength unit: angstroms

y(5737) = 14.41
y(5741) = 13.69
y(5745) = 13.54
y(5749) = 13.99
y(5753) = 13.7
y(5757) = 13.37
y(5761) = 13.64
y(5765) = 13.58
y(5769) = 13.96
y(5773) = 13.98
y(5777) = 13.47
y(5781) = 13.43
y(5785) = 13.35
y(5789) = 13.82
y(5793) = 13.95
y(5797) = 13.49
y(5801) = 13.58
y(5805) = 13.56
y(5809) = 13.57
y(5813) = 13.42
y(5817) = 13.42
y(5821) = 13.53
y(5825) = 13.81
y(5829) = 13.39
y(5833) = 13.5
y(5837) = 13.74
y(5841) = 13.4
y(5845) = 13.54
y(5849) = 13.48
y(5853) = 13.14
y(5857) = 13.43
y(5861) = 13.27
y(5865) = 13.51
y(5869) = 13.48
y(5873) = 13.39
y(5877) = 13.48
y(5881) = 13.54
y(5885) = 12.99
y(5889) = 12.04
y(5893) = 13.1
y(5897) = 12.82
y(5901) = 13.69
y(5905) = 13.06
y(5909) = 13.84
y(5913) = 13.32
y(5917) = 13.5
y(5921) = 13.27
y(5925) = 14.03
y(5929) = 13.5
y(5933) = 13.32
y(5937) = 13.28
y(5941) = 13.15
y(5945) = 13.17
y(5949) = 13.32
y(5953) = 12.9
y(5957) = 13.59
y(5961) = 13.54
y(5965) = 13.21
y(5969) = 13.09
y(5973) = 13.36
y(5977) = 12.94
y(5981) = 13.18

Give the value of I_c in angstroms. 5829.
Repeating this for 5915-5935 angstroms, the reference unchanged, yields 5921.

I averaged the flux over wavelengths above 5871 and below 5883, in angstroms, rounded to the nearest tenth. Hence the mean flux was 13.5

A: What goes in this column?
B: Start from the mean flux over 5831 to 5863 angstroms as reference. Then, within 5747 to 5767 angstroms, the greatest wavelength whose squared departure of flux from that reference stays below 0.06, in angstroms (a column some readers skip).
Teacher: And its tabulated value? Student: 5765 angstroms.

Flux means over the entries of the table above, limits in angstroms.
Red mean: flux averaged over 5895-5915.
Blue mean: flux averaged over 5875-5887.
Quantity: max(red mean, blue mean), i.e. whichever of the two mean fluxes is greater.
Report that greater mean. 13.3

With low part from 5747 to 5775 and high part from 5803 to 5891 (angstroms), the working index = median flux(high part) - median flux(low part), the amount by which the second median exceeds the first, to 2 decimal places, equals -0.22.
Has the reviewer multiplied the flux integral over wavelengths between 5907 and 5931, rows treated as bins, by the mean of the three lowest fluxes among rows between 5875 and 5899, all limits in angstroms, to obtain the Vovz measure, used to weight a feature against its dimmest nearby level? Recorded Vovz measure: 4111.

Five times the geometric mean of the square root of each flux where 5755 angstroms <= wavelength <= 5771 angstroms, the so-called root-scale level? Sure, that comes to 18.5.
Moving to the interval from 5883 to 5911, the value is 18.1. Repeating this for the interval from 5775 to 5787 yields 18.3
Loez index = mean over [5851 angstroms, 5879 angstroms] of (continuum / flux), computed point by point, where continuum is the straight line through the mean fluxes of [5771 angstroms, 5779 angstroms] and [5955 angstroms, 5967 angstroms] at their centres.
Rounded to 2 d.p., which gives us 1.02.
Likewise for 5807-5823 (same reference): 1.01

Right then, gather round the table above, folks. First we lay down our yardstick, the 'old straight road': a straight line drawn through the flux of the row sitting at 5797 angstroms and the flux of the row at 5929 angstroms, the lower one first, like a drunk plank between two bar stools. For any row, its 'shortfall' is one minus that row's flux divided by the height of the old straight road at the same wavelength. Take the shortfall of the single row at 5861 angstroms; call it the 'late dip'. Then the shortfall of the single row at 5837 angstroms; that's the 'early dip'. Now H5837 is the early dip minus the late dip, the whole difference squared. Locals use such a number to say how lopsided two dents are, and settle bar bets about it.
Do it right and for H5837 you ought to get 0.0012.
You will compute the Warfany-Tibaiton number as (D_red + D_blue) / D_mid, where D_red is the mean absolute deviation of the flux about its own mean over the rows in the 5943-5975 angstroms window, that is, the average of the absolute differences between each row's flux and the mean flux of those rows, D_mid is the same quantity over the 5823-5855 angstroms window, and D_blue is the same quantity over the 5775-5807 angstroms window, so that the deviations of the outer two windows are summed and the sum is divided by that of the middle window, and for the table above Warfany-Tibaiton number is 2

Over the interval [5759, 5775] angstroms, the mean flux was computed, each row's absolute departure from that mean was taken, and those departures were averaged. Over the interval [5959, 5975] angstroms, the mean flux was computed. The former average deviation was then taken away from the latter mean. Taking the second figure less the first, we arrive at 13.1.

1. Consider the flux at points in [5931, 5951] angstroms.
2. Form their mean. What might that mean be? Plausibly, 13.25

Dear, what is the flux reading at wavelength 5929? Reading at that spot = 13.5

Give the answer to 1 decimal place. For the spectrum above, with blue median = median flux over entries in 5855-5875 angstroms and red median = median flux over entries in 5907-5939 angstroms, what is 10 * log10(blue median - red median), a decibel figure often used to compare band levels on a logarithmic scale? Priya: -17.0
